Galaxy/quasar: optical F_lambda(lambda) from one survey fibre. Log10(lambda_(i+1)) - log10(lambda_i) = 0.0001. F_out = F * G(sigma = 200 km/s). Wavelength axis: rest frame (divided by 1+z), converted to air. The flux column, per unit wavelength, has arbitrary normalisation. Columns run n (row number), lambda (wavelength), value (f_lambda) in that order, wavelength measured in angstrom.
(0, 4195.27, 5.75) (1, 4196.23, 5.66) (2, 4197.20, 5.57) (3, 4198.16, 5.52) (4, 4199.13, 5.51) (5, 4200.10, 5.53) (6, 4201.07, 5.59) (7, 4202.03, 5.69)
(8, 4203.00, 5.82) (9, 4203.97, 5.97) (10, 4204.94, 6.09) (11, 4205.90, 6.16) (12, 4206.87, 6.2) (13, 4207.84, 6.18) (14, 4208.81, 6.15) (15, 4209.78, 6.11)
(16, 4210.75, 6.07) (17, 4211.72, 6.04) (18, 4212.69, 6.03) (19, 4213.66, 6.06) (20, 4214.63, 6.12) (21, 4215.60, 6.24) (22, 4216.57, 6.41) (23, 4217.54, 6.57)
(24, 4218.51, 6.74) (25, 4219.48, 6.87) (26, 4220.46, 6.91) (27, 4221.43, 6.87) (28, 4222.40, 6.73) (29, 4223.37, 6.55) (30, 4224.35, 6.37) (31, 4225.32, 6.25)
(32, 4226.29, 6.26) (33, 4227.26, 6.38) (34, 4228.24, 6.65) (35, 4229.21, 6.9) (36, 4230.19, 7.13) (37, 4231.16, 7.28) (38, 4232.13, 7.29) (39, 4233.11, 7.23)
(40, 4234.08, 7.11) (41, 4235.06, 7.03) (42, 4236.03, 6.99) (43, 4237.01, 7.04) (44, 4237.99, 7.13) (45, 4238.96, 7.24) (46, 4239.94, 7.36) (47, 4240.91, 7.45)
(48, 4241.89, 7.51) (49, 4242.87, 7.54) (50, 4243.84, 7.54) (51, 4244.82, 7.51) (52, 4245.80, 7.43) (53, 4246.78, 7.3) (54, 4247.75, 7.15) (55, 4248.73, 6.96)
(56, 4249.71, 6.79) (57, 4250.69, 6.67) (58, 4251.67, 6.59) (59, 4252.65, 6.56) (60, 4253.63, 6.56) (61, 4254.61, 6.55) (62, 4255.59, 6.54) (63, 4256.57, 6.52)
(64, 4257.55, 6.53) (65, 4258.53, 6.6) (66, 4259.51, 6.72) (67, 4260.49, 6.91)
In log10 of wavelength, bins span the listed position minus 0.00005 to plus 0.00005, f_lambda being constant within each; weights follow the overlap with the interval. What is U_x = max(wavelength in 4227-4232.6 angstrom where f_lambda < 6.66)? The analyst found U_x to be 4228.24 angstrom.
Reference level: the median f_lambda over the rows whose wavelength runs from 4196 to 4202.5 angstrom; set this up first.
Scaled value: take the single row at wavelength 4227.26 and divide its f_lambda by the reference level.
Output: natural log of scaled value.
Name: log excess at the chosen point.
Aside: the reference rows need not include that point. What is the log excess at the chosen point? 0.136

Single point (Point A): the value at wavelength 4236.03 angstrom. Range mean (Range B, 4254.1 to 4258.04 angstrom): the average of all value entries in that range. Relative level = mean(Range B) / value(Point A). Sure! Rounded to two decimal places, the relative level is 0.93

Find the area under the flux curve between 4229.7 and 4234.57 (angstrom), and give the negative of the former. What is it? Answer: -35.1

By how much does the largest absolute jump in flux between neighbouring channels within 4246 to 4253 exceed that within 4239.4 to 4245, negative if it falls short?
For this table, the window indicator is 0.10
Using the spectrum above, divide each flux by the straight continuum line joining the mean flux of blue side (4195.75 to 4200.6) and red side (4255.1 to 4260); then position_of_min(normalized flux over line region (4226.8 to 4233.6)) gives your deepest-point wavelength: 4227.26 angstrom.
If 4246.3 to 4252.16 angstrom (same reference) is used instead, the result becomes 4251.67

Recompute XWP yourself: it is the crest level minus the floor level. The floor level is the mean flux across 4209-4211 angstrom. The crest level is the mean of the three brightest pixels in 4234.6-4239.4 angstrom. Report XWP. 1.0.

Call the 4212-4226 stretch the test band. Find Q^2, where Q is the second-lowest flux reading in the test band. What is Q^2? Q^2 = 37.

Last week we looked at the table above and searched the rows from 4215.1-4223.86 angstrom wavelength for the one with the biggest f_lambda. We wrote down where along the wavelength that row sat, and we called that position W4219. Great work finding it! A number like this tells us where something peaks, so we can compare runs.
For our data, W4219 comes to 4220.46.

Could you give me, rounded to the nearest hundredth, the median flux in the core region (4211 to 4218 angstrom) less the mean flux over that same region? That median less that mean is -0.09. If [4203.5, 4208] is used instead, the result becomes 0.04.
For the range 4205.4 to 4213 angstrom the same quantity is 0.01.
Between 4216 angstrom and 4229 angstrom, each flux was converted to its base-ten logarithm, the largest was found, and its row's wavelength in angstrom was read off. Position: 4220.46 angstrom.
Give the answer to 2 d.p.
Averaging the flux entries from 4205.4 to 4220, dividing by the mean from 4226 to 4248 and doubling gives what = 1.75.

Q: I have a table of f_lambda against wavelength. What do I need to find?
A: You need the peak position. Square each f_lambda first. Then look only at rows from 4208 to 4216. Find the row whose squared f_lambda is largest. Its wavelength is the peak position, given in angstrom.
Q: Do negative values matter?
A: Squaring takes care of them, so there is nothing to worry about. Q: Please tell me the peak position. 4215.60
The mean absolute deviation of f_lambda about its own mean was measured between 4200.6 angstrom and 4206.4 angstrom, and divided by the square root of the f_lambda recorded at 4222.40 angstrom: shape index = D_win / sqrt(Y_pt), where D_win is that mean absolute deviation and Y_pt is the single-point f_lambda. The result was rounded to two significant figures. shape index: 0.072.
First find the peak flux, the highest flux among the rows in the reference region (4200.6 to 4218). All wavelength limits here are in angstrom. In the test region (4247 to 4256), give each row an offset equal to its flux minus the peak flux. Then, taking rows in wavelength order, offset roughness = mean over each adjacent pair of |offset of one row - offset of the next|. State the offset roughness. 0.08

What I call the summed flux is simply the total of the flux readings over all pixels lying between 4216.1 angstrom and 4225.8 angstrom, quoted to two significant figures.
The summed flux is 66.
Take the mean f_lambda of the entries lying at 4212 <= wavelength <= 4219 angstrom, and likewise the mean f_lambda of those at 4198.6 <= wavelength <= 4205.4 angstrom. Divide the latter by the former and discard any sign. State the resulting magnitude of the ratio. 0.91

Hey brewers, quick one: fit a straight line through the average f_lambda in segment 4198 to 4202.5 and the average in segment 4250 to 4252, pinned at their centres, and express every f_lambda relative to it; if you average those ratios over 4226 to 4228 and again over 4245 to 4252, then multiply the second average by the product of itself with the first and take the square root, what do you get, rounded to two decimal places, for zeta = 1.08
